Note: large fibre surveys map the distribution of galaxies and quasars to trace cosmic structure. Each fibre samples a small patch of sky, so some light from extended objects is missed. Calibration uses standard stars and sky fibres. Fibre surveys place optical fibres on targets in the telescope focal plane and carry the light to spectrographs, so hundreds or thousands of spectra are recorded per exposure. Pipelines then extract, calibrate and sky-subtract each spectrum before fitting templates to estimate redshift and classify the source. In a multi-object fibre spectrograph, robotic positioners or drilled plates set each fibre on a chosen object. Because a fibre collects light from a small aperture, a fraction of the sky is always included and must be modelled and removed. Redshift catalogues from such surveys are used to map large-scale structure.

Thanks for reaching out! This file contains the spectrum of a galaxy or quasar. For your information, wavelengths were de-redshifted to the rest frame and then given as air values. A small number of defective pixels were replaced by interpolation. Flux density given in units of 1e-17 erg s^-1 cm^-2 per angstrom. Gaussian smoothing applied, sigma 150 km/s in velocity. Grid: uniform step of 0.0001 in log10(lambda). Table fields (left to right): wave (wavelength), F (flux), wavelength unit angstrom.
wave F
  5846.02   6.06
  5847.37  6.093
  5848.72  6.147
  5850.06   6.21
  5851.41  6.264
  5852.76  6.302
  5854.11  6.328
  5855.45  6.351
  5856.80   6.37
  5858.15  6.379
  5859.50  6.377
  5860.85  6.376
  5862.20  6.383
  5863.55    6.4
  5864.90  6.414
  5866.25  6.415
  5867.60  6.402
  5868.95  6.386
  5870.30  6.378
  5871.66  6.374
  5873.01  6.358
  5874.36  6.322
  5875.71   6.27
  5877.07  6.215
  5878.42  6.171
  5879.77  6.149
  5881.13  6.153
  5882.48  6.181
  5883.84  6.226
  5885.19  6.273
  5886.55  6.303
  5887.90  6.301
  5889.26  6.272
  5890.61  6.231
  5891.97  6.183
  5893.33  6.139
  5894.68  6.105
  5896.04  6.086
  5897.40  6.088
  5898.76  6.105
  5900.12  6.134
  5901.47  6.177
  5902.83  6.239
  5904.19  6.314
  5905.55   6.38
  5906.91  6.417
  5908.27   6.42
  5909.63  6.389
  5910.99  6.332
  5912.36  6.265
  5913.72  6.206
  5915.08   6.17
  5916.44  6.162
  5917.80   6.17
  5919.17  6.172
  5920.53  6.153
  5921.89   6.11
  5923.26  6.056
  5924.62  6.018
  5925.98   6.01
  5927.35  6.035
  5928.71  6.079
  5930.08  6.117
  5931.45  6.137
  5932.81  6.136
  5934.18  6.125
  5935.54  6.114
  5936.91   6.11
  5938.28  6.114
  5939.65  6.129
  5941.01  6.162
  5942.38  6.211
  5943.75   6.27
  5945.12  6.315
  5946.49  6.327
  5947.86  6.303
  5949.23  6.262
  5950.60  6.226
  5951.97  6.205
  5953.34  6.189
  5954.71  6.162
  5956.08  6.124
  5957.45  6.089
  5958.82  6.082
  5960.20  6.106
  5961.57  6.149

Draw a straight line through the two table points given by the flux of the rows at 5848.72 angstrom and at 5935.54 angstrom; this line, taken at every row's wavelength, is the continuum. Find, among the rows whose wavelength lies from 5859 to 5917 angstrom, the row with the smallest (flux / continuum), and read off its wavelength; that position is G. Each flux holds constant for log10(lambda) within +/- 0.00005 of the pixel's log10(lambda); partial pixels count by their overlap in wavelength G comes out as 5896.04 angstrom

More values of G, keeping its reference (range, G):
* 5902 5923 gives 5921.89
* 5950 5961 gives 5958.82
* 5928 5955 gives 5928.71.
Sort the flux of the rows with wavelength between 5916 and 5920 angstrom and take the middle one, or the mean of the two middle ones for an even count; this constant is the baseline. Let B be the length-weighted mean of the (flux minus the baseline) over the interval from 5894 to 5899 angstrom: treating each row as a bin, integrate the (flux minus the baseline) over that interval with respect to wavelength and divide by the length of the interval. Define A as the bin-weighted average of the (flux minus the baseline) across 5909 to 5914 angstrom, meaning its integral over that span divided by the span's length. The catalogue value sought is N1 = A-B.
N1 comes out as 0.21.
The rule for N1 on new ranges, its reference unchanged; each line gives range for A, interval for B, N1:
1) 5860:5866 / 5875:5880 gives 0.19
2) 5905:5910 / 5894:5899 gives 0.31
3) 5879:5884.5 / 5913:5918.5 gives 0.00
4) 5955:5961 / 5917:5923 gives -0.04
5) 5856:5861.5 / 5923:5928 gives 0.35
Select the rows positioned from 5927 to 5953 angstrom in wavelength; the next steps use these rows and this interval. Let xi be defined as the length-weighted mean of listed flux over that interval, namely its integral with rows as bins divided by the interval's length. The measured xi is 6.18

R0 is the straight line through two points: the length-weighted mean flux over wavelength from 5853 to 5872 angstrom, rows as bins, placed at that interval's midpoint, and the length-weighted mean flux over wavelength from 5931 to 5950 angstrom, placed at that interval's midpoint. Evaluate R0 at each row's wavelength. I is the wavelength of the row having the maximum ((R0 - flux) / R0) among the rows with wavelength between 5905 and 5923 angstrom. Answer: 5921.89 angstrom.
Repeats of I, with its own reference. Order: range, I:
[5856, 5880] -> 5879.77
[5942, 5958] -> 5957.45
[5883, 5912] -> 5896.04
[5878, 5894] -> 5879.77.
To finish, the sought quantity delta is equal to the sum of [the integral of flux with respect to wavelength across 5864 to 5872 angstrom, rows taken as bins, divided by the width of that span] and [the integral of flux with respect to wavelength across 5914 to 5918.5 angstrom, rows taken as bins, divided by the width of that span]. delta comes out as 12.6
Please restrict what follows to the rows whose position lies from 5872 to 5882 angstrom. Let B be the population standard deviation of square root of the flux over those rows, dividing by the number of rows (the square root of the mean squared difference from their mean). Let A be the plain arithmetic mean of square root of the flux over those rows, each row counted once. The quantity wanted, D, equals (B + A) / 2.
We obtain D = 1.26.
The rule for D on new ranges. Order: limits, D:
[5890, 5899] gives 1.24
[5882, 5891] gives 1.25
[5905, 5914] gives 1.27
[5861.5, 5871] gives 1.27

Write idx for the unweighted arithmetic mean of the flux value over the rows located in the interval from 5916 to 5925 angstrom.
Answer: 6.12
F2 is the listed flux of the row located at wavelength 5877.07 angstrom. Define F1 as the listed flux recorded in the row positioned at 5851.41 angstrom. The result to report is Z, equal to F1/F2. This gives 1.01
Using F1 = 6.264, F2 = 6.215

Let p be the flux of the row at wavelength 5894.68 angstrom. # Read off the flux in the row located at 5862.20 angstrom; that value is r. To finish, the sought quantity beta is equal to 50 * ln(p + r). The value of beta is 126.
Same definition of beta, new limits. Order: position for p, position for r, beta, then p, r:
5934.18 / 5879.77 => 125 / 6.125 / 6.149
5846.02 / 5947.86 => 126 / 6.06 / 6.303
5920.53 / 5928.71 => 125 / 6.153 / 6.079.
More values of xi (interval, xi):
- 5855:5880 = 6.34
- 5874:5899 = 6.20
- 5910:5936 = 6.14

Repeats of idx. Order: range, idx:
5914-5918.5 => 6.17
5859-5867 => 6.39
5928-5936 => 6.12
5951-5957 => 6.17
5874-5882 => 6.21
